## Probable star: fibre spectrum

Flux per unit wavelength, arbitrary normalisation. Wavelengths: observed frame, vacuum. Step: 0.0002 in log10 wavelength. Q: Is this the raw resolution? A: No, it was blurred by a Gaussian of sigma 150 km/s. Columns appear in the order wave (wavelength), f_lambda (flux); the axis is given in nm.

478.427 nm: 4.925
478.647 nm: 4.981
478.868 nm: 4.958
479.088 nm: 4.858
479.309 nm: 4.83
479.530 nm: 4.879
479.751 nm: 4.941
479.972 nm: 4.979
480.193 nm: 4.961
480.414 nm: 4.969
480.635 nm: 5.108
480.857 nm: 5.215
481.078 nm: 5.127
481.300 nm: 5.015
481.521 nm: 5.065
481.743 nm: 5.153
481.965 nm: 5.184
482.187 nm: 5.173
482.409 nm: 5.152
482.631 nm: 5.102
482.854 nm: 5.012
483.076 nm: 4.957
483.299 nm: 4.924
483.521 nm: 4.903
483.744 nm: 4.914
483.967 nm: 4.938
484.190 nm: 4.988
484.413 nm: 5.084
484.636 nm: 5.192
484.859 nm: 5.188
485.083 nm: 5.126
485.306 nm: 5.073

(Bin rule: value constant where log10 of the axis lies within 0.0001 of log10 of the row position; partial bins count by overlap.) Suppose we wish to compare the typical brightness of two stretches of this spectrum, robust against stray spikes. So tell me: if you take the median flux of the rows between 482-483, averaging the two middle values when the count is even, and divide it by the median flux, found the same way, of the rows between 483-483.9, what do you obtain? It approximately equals 1.04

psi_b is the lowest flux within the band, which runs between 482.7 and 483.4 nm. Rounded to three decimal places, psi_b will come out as 4.924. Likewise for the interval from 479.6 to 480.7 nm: 4.941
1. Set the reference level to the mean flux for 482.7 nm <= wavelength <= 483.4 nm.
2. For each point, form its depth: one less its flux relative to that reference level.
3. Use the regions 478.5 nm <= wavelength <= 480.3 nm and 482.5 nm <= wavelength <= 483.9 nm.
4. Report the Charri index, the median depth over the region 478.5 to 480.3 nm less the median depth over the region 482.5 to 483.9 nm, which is -0.002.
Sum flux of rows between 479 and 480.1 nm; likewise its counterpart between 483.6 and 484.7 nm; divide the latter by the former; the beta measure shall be 1.026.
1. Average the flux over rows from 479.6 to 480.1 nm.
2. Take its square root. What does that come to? 2.23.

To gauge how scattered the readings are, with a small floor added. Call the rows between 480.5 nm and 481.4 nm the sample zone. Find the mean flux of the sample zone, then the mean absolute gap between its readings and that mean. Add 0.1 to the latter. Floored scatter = 0.155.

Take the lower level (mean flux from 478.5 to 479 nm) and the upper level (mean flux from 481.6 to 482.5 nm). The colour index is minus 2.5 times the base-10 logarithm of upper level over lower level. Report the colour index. -0.04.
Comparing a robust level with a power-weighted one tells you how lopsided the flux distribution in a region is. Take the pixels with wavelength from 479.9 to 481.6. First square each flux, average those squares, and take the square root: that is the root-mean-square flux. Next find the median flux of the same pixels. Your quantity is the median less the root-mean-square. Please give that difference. -0.016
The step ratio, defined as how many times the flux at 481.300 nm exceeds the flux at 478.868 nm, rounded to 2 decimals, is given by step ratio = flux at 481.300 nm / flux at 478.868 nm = 1.01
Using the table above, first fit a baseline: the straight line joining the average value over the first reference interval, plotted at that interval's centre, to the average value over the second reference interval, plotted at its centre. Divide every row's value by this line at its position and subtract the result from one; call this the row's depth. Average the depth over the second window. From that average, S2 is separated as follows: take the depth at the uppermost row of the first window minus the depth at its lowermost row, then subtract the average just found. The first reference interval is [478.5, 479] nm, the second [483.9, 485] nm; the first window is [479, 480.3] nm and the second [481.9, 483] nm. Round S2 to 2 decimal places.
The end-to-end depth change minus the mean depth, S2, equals 0.00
